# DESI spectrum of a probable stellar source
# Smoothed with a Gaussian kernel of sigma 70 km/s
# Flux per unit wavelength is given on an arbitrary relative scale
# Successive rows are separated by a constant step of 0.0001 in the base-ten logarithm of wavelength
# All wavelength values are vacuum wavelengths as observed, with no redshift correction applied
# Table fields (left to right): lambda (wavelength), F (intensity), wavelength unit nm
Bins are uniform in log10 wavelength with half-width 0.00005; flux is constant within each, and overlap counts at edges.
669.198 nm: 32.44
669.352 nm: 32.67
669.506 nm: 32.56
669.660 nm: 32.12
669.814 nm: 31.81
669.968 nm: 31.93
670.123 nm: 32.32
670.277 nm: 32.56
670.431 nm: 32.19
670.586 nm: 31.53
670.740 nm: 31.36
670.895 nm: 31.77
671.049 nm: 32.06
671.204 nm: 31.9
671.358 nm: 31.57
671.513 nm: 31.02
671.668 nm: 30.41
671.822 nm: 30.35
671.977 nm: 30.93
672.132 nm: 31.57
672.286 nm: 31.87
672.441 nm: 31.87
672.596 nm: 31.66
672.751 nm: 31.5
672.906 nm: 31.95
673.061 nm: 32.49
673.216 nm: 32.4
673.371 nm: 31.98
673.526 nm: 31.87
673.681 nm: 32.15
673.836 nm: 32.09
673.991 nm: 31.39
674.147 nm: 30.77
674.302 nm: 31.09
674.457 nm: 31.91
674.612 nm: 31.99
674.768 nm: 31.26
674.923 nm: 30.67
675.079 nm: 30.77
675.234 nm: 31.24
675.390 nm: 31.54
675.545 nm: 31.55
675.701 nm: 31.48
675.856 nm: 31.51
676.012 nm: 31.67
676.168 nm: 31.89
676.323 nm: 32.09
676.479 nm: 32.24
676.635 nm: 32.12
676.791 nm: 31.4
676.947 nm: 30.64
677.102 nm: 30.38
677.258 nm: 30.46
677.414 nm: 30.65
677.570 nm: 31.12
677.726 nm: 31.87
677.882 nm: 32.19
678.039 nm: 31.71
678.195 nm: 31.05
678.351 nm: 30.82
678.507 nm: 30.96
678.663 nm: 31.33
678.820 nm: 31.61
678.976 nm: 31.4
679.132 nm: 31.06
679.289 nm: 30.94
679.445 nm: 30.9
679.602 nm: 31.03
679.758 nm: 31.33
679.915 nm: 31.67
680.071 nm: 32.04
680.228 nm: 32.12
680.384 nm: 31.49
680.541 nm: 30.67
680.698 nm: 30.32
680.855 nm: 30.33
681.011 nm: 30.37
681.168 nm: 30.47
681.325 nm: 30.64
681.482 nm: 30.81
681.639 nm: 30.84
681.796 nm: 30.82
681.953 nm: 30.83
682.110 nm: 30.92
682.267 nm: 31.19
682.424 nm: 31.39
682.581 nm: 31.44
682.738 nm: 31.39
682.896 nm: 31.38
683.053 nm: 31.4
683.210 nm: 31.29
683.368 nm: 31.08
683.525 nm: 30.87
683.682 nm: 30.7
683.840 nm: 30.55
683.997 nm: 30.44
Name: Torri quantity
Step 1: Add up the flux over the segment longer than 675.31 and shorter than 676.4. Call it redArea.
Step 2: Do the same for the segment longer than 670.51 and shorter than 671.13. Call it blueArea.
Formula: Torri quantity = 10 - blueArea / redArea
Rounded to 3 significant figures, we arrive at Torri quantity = 9.43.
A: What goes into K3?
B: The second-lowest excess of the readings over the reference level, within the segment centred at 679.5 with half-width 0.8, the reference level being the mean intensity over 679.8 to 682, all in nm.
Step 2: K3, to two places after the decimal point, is -0.02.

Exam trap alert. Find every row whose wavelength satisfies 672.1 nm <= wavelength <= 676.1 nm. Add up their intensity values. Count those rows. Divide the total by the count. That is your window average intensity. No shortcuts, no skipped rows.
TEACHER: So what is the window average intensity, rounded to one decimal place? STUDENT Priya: 31.6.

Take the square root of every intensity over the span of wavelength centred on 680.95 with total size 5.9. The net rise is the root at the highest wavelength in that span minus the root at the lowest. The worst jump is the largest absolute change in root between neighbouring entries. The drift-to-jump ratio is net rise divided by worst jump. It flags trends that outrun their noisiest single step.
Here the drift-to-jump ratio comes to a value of -1.4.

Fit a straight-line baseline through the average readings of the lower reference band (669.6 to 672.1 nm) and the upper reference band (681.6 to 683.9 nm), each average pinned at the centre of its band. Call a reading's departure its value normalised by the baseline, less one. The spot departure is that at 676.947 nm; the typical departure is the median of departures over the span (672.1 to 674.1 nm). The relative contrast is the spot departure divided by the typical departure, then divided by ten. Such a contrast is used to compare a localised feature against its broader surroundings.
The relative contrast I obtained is -0.2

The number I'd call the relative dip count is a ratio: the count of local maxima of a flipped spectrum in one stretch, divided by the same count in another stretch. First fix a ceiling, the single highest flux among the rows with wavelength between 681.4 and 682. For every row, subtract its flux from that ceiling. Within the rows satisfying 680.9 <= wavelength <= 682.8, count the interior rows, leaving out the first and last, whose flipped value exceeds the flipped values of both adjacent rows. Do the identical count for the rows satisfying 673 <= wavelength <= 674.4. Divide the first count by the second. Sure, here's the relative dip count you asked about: 0.5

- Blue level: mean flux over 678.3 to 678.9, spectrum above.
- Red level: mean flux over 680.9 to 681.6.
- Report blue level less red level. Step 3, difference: 0.61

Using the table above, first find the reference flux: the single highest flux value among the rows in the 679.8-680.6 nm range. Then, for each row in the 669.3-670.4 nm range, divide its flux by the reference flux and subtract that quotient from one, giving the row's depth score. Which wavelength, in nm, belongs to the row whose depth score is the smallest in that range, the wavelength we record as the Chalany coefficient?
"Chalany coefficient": 669.352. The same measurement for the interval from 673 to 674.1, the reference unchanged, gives 673.061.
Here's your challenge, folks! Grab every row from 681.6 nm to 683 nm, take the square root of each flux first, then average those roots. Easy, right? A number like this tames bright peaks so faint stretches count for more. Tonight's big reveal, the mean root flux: 5.58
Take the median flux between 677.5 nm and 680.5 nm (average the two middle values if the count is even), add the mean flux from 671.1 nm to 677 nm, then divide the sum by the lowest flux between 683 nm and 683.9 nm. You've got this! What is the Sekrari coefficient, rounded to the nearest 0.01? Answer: 2.06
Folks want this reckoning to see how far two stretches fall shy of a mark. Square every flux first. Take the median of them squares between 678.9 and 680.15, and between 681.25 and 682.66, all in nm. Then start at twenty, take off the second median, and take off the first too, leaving -1904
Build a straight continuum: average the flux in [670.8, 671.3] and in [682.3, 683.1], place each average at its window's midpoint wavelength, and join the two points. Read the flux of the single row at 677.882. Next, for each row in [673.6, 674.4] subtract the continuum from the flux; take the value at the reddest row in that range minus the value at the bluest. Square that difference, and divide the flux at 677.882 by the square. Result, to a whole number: 30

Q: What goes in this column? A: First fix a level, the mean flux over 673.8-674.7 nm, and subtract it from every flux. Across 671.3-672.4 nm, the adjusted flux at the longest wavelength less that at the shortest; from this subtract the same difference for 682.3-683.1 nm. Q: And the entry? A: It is 0.3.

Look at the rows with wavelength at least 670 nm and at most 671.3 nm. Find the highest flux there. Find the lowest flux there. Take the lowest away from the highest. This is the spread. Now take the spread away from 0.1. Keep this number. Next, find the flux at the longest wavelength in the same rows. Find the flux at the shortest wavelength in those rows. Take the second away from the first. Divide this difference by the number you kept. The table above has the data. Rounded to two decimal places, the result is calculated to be 0.38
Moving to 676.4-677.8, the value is 0.21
